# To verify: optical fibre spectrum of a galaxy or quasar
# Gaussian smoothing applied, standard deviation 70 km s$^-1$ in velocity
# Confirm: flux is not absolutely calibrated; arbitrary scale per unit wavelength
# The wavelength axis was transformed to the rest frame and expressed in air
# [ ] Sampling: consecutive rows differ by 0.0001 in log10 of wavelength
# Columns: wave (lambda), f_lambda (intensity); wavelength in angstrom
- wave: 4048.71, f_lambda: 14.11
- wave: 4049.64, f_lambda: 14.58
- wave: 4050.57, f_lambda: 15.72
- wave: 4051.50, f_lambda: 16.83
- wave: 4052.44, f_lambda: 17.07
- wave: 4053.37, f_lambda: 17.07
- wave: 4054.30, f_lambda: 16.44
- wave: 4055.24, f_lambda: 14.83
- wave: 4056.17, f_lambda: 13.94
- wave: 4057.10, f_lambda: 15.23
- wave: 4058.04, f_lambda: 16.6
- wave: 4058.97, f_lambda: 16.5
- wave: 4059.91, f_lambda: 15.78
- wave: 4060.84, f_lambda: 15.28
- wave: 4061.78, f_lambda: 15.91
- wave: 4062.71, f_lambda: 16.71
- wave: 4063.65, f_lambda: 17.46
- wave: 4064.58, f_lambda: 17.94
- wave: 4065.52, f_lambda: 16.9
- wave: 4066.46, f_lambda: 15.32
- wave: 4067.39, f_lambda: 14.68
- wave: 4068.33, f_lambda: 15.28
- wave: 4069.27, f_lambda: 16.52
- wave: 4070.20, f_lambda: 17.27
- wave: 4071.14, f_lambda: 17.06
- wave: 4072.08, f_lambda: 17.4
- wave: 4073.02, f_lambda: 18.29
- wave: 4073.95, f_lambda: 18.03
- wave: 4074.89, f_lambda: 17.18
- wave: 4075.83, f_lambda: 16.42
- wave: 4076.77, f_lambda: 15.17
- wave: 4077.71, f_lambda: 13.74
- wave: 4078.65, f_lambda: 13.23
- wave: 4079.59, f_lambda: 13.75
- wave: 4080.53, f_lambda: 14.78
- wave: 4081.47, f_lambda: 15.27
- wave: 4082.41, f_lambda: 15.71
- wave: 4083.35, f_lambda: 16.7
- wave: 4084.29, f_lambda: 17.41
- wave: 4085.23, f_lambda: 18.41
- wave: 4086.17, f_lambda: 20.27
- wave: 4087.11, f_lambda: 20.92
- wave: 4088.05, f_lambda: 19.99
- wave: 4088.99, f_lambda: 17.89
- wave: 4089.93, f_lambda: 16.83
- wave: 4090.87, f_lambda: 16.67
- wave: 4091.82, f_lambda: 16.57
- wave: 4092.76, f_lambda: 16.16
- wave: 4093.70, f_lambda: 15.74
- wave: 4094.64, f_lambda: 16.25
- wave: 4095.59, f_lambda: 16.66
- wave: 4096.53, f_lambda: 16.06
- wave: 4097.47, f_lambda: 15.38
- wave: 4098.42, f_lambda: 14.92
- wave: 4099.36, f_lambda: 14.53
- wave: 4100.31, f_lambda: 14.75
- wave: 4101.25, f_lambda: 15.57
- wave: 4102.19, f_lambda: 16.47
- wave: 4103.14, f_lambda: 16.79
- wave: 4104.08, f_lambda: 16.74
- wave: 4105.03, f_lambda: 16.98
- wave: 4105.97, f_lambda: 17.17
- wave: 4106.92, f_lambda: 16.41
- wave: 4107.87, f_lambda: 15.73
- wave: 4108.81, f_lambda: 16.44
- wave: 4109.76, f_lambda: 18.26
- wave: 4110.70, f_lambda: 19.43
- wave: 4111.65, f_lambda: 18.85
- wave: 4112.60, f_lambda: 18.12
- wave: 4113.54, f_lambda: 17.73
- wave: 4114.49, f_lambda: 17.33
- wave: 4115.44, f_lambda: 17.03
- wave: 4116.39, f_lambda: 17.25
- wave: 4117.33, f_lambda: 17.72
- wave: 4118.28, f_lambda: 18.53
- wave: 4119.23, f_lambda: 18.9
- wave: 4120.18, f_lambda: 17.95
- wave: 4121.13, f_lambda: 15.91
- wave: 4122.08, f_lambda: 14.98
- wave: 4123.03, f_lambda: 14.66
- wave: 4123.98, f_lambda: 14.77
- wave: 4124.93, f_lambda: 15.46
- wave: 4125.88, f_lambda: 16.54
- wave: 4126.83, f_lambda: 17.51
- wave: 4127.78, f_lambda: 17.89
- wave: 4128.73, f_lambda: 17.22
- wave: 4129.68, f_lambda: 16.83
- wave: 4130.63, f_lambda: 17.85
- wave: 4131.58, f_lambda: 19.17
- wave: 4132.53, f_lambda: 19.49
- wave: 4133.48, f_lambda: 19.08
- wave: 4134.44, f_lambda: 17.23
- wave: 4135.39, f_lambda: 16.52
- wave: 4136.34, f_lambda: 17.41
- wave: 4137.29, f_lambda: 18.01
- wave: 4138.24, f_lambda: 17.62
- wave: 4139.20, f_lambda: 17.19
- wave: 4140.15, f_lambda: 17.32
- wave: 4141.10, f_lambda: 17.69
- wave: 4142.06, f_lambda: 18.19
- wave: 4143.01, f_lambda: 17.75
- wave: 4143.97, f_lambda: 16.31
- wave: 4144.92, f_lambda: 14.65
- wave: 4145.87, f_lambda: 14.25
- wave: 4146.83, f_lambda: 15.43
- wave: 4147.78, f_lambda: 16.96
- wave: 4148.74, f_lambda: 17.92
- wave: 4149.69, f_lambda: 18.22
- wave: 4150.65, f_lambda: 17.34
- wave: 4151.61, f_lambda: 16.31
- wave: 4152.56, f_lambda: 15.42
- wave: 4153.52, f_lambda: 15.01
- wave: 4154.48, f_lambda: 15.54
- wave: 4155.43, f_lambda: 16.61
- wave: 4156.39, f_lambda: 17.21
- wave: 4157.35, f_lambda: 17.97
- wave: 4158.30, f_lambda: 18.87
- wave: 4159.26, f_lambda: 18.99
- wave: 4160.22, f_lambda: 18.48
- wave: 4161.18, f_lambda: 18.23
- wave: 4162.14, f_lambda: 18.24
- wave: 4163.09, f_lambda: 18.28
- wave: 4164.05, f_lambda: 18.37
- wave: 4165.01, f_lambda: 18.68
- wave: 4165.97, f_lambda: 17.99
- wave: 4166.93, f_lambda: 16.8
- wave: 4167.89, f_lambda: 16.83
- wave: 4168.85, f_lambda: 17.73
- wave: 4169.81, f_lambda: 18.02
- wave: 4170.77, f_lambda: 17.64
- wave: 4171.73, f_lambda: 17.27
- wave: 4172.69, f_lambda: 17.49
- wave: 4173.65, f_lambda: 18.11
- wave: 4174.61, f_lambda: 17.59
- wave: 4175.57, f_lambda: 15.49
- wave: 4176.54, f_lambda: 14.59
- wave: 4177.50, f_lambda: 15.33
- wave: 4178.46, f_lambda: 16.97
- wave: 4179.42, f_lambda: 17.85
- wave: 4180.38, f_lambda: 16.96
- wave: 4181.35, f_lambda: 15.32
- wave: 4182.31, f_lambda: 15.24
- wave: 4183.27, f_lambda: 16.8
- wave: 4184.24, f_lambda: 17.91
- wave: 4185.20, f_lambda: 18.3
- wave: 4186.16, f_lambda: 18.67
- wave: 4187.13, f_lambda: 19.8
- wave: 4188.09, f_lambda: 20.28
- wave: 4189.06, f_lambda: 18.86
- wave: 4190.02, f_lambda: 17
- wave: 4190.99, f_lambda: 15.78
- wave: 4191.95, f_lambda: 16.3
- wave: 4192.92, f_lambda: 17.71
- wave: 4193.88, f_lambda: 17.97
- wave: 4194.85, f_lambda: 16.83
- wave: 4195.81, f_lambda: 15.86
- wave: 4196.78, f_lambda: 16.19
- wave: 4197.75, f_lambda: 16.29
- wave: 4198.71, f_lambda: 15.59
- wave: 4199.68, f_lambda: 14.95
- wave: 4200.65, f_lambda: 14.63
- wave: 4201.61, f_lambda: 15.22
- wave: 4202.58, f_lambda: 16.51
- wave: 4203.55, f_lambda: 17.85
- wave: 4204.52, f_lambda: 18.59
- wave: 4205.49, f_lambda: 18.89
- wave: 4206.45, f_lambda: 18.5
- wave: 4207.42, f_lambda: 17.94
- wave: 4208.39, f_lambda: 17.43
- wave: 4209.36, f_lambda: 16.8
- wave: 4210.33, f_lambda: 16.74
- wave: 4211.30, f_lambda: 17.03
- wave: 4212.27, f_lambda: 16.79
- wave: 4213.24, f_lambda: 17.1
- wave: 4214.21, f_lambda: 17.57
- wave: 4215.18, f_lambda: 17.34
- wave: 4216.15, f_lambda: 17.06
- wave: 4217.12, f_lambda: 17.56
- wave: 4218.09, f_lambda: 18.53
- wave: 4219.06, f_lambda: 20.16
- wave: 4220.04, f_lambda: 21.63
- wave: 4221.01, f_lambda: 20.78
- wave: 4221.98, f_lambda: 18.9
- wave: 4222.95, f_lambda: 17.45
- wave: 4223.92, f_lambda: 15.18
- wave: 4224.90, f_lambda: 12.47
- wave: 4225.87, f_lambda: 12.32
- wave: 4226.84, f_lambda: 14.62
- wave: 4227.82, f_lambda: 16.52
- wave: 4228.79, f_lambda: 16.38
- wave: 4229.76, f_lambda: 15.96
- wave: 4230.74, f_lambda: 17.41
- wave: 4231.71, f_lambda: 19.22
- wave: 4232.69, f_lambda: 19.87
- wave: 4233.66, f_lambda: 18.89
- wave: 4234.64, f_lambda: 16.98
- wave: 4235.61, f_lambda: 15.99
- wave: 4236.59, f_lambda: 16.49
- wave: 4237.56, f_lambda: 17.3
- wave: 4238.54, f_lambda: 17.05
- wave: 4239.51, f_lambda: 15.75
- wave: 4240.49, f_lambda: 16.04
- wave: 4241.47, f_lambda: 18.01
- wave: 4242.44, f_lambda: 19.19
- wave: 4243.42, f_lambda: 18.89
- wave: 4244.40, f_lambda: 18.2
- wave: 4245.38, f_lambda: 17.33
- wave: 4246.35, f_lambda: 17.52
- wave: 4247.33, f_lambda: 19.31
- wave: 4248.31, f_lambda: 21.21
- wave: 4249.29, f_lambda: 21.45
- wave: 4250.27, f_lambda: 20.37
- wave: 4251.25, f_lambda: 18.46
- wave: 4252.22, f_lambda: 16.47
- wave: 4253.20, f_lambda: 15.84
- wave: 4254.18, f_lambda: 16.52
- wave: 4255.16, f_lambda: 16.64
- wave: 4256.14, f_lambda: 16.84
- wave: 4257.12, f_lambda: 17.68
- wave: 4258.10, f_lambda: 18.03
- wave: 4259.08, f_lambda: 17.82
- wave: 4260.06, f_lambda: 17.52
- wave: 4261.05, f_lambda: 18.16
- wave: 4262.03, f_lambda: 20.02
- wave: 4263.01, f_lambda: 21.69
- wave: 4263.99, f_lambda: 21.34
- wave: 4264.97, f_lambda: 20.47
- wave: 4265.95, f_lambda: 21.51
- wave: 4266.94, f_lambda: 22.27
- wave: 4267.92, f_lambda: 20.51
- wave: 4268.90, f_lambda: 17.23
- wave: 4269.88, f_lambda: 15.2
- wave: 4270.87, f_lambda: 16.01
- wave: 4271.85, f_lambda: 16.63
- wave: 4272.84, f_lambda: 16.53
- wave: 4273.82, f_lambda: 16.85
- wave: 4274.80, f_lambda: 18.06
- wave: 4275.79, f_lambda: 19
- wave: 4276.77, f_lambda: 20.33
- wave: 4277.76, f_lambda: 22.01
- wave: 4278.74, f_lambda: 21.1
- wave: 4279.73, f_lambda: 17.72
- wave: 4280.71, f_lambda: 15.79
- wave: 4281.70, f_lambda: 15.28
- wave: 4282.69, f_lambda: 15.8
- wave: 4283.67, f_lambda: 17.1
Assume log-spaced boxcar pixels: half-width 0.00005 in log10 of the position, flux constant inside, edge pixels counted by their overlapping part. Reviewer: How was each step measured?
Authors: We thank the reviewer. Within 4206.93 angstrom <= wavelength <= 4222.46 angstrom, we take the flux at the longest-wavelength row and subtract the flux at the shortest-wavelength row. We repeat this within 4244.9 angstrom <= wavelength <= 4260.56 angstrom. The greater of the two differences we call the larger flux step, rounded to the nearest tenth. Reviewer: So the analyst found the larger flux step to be 1.0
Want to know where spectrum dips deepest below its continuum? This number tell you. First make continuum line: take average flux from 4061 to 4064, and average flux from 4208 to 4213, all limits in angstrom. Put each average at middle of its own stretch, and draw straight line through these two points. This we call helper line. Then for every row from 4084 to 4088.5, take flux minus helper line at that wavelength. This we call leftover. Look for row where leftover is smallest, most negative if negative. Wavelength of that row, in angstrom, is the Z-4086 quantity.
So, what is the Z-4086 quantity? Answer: 4084.29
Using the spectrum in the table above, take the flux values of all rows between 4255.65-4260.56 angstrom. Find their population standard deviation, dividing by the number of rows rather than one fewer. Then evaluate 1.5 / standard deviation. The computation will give 3.7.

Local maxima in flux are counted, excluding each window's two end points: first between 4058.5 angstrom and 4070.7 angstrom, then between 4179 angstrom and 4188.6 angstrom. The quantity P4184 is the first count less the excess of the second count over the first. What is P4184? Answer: 2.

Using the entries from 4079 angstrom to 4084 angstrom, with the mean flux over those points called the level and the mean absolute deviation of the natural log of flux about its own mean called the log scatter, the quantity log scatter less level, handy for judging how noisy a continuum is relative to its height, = -15.2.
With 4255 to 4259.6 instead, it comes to -17.4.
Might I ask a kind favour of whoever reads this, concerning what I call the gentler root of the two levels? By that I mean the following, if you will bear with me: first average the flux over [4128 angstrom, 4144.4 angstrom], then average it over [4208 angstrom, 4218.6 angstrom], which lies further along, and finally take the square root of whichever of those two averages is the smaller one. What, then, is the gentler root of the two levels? 4.16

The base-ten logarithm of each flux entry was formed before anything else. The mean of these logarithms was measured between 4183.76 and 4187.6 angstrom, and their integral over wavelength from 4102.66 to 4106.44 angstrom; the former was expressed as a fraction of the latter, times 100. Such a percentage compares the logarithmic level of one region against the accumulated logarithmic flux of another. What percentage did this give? 27.4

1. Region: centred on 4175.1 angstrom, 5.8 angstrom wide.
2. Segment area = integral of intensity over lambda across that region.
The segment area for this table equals 95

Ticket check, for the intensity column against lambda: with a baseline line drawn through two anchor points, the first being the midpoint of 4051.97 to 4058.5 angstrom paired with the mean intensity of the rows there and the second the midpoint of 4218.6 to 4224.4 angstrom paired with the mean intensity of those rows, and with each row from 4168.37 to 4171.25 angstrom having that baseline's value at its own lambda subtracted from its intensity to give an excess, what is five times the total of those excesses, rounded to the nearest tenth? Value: -3.7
